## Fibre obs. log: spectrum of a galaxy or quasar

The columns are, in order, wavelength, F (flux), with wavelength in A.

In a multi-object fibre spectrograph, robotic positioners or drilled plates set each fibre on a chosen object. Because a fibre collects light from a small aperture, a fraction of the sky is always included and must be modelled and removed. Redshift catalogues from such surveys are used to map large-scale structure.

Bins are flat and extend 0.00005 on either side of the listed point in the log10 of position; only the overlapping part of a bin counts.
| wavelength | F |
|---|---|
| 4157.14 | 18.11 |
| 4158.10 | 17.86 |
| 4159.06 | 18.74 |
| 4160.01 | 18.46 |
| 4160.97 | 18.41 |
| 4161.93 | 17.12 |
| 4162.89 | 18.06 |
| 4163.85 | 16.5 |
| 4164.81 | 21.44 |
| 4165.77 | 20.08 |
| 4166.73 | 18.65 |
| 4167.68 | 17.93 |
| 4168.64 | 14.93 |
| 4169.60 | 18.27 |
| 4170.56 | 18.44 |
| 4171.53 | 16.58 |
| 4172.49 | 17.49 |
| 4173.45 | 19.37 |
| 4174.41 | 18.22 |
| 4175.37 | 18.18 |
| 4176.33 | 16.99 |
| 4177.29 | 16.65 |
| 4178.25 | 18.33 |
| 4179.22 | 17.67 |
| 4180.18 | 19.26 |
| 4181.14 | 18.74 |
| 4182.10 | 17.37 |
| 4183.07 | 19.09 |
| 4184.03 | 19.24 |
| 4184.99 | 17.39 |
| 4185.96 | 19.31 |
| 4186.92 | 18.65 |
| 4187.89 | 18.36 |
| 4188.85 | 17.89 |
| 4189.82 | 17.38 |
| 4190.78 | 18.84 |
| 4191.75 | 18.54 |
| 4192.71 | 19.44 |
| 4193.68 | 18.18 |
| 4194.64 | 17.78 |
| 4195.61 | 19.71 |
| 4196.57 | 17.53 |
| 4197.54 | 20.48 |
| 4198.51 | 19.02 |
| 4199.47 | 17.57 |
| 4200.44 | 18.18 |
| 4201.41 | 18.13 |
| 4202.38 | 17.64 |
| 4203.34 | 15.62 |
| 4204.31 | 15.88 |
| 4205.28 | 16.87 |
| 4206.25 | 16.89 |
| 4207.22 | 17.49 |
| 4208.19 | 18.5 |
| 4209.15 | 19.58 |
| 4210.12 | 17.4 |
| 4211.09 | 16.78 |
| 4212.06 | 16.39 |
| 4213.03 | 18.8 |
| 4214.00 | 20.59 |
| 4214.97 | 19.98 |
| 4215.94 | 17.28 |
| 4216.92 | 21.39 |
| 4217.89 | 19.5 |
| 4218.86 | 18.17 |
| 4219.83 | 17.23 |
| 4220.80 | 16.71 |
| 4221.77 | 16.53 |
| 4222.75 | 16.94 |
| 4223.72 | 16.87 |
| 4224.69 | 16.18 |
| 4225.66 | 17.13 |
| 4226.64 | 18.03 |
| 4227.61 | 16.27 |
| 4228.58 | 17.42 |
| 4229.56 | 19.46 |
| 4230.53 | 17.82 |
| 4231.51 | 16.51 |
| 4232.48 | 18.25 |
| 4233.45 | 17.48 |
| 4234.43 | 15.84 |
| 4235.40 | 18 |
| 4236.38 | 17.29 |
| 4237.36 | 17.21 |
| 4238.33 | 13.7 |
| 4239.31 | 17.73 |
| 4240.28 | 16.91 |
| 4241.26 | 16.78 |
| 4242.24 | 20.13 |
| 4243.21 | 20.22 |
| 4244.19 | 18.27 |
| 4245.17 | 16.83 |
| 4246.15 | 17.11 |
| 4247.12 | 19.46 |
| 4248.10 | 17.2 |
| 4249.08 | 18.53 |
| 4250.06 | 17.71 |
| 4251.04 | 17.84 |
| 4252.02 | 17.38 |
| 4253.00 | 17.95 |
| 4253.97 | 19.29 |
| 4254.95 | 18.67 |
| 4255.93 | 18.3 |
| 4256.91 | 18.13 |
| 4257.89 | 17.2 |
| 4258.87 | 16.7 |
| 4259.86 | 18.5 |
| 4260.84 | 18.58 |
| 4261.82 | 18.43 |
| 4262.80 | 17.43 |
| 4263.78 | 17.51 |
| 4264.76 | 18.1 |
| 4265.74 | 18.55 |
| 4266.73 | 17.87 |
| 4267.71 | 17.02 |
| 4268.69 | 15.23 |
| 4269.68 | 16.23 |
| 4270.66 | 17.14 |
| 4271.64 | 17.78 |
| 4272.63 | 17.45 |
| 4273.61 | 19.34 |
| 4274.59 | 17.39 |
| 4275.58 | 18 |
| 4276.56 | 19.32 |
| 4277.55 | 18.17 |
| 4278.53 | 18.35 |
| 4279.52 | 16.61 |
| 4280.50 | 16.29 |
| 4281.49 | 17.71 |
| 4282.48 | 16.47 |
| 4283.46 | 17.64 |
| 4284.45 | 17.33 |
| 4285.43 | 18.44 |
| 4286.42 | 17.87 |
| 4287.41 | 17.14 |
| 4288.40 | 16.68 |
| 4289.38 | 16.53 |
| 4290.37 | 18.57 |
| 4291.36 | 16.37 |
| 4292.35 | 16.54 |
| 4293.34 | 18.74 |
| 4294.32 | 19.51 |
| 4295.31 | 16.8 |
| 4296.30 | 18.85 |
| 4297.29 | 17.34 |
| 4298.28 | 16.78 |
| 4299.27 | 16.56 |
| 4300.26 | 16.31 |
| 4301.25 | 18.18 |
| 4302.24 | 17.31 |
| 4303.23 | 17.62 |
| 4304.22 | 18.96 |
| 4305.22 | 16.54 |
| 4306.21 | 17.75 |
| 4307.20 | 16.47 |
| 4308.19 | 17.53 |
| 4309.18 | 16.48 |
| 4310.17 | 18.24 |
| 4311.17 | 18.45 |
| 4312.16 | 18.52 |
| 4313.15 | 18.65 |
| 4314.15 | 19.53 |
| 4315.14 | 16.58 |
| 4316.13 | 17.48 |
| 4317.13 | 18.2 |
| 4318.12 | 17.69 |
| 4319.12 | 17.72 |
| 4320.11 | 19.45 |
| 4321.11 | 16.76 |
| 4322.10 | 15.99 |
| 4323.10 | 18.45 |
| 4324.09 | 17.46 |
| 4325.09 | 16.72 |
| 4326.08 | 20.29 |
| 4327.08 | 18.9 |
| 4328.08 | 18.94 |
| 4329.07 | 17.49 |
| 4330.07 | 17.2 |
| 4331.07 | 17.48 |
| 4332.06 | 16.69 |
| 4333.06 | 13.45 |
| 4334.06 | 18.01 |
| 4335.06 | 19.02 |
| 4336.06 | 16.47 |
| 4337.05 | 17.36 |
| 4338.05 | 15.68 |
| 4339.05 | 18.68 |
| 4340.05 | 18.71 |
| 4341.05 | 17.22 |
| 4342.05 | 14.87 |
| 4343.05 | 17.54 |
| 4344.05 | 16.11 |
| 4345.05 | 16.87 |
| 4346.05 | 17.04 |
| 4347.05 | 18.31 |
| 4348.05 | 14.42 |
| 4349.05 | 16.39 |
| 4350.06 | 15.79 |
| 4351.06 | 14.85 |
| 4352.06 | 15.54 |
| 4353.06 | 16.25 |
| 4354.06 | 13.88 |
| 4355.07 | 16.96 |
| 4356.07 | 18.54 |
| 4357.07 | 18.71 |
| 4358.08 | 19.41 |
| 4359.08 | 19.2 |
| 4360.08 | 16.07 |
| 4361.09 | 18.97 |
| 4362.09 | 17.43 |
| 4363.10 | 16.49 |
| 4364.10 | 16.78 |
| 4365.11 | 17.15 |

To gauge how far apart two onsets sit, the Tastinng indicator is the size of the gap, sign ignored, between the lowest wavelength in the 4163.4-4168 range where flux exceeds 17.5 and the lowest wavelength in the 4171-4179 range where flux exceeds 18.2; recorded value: 8.6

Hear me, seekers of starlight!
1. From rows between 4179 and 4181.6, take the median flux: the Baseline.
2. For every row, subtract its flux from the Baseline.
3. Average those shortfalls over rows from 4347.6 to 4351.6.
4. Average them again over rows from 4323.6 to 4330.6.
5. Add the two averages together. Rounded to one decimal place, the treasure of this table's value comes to 4.0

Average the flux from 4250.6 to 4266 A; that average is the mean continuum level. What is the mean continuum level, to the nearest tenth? 18.0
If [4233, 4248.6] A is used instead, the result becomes 17.5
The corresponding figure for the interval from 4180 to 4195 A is 18.5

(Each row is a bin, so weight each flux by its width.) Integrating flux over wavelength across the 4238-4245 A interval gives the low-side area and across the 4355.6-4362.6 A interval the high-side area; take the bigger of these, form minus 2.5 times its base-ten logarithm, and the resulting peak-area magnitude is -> -5.27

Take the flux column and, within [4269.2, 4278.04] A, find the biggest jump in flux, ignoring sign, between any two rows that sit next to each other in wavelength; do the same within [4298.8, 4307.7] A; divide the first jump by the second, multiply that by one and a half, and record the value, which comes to 1.21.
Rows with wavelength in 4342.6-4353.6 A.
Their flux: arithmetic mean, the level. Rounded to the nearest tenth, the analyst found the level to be 16.3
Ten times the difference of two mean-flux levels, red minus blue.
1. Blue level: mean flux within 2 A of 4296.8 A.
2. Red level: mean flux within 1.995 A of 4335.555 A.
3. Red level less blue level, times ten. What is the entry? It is 3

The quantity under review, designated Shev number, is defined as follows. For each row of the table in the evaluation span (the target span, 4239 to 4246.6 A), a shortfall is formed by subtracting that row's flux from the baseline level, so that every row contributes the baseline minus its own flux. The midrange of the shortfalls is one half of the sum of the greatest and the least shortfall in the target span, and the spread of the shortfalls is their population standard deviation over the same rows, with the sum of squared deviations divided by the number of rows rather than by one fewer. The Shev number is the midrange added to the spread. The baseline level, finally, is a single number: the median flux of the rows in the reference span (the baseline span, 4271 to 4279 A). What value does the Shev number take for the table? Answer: 0.93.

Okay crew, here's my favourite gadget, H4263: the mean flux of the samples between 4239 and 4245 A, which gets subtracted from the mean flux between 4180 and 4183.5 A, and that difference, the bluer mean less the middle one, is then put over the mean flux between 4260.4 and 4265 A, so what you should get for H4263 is 0.015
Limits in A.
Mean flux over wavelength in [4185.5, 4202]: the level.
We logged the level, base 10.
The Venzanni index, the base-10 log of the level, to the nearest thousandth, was 1.268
